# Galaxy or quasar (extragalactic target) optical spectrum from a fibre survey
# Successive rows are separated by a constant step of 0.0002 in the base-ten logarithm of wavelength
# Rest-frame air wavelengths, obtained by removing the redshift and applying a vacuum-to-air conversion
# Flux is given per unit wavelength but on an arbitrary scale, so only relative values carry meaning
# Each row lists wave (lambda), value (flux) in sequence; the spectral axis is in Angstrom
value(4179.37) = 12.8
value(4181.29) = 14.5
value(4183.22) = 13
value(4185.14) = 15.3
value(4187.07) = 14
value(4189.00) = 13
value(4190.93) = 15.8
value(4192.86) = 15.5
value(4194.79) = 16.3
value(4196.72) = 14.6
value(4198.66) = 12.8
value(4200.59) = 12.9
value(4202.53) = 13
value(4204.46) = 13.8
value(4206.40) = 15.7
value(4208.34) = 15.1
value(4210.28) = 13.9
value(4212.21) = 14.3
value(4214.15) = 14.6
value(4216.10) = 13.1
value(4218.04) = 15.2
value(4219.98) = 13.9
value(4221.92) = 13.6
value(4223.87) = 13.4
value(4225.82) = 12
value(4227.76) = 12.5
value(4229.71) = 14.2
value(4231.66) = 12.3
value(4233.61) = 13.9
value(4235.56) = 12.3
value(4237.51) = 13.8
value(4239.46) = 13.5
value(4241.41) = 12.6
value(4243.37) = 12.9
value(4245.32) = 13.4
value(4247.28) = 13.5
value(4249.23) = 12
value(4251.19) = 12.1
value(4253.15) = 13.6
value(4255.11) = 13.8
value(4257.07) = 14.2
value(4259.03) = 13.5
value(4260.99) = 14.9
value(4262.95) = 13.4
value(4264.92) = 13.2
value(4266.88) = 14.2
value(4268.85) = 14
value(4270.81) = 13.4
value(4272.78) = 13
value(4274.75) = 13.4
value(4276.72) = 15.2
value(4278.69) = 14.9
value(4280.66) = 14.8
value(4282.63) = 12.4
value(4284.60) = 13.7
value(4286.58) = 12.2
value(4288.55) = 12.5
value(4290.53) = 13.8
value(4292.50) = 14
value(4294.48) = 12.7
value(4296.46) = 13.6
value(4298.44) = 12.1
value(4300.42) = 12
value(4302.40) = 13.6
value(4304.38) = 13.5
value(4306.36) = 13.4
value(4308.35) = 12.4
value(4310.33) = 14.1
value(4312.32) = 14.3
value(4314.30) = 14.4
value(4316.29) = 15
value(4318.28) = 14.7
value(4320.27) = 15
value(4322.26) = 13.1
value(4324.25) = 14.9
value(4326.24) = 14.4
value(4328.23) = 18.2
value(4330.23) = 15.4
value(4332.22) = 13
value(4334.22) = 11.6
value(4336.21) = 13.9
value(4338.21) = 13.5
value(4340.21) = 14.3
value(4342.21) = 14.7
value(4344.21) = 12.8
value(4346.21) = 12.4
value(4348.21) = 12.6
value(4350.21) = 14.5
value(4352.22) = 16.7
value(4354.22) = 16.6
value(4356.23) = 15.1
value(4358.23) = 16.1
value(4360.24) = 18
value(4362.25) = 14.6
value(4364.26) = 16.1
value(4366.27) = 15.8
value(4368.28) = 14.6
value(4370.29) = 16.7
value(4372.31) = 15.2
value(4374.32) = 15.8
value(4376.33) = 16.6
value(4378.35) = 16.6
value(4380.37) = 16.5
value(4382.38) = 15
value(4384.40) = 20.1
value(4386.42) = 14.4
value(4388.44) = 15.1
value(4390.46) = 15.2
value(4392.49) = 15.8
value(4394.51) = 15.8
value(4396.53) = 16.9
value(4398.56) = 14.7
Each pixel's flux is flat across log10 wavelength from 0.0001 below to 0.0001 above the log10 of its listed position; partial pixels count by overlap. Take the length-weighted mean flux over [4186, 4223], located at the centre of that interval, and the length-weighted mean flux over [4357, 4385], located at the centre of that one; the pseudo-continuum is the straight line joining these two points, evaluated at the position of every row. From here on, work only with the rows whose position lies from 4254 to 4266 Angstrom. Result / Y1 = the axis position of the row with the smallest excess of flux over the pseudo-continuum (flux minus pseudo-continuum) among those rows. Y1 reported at 4264.92 Angstrom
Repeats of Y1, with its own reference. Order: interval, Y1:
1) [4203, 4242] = 4225.82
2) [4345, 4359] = 4346.21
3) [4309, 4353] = 4334.22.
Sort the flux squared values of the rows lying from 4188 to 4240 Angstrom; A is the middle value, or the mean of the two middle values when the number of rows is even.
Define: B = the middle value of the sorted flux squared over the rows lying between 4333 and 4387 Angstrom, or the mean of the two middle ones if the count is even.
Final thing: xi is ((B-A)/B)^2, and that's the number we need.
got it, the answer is 0.03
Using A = 190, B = 228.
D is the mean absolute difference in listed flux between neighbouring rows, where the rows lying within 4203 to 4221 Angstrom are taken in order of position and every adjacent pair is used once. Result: 1.16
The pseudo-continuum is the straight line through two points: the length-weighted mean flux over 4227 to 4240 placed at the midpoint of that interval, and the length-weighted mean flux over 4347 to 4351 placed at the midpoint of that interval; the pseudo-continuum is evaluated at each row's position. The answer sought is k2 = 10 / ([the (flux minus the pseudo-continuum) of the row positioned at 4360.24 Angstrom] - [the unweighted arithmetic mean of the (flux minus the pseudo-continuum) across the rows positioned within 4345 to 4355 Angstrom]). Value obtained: 3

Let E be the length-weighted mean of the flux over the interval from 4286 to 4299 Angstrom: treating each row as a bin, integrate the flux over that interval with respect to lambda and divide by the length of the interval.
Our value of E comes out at 13.0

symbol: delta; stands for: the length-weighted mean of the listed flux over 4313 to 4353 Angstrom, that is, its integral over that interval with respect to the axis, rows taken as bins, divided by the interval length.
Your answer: 14.2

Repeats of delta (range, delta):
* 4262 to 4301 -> 13.4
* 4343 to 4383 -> 15.4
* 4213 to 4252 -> 13.2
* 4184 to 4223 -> 14.3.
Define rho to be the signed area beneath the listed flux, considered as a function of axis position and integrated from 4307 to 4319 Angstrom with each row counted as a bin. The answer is 169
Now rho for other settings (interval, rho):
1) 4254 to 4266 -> 166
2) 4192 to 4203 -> 156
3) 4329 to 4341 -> 164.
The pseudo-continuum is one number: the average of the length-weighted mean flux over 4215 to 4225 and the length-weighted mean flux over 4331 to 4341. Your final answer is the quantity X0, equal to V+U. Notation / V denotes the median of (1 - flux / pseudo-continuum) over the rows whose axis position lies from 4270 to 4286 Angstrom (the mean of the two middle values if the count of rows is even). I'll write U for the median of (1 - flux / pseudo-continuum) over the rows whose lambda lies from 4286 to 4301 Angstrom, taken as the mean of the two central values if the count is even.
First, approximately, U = 0.07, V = 0.000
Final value 0.07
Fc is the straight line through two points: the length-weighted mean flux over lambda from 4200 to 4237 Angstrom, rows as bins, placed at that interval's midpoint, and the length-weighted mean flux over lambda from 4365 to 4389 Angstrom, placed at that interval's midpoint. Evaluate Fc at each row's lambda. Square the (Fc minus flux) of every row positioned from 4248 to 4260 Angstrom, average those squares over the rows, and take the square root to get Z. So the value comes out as 1.29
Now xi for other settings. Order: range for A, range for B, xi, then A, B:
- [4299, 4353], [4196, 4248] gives 0.01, 199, 182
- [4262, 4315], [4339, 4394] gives 0.04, 182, 231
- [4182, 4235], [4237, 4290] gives 0.00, 193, 182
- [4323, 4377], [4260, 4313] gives 0.05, 222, 182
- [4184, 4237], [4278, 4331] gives 0.00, 193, 190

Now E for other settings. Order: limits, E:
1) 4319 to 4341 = 14.3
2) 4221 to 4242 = 13.1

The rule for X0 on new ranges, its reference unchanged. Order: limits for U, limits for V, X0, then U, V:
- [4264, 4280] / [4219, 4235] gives -0.01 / -0.01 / 0.004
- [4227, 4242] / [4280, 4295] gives 0.06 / 0.04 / 0.026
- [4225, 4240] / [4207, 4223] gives 0.00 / 0.04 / -0.041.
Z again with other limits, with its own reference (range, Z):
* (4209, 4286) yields 1.05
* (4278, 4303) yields 1.81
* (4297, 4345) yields 1.85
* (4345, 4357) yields 1.95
